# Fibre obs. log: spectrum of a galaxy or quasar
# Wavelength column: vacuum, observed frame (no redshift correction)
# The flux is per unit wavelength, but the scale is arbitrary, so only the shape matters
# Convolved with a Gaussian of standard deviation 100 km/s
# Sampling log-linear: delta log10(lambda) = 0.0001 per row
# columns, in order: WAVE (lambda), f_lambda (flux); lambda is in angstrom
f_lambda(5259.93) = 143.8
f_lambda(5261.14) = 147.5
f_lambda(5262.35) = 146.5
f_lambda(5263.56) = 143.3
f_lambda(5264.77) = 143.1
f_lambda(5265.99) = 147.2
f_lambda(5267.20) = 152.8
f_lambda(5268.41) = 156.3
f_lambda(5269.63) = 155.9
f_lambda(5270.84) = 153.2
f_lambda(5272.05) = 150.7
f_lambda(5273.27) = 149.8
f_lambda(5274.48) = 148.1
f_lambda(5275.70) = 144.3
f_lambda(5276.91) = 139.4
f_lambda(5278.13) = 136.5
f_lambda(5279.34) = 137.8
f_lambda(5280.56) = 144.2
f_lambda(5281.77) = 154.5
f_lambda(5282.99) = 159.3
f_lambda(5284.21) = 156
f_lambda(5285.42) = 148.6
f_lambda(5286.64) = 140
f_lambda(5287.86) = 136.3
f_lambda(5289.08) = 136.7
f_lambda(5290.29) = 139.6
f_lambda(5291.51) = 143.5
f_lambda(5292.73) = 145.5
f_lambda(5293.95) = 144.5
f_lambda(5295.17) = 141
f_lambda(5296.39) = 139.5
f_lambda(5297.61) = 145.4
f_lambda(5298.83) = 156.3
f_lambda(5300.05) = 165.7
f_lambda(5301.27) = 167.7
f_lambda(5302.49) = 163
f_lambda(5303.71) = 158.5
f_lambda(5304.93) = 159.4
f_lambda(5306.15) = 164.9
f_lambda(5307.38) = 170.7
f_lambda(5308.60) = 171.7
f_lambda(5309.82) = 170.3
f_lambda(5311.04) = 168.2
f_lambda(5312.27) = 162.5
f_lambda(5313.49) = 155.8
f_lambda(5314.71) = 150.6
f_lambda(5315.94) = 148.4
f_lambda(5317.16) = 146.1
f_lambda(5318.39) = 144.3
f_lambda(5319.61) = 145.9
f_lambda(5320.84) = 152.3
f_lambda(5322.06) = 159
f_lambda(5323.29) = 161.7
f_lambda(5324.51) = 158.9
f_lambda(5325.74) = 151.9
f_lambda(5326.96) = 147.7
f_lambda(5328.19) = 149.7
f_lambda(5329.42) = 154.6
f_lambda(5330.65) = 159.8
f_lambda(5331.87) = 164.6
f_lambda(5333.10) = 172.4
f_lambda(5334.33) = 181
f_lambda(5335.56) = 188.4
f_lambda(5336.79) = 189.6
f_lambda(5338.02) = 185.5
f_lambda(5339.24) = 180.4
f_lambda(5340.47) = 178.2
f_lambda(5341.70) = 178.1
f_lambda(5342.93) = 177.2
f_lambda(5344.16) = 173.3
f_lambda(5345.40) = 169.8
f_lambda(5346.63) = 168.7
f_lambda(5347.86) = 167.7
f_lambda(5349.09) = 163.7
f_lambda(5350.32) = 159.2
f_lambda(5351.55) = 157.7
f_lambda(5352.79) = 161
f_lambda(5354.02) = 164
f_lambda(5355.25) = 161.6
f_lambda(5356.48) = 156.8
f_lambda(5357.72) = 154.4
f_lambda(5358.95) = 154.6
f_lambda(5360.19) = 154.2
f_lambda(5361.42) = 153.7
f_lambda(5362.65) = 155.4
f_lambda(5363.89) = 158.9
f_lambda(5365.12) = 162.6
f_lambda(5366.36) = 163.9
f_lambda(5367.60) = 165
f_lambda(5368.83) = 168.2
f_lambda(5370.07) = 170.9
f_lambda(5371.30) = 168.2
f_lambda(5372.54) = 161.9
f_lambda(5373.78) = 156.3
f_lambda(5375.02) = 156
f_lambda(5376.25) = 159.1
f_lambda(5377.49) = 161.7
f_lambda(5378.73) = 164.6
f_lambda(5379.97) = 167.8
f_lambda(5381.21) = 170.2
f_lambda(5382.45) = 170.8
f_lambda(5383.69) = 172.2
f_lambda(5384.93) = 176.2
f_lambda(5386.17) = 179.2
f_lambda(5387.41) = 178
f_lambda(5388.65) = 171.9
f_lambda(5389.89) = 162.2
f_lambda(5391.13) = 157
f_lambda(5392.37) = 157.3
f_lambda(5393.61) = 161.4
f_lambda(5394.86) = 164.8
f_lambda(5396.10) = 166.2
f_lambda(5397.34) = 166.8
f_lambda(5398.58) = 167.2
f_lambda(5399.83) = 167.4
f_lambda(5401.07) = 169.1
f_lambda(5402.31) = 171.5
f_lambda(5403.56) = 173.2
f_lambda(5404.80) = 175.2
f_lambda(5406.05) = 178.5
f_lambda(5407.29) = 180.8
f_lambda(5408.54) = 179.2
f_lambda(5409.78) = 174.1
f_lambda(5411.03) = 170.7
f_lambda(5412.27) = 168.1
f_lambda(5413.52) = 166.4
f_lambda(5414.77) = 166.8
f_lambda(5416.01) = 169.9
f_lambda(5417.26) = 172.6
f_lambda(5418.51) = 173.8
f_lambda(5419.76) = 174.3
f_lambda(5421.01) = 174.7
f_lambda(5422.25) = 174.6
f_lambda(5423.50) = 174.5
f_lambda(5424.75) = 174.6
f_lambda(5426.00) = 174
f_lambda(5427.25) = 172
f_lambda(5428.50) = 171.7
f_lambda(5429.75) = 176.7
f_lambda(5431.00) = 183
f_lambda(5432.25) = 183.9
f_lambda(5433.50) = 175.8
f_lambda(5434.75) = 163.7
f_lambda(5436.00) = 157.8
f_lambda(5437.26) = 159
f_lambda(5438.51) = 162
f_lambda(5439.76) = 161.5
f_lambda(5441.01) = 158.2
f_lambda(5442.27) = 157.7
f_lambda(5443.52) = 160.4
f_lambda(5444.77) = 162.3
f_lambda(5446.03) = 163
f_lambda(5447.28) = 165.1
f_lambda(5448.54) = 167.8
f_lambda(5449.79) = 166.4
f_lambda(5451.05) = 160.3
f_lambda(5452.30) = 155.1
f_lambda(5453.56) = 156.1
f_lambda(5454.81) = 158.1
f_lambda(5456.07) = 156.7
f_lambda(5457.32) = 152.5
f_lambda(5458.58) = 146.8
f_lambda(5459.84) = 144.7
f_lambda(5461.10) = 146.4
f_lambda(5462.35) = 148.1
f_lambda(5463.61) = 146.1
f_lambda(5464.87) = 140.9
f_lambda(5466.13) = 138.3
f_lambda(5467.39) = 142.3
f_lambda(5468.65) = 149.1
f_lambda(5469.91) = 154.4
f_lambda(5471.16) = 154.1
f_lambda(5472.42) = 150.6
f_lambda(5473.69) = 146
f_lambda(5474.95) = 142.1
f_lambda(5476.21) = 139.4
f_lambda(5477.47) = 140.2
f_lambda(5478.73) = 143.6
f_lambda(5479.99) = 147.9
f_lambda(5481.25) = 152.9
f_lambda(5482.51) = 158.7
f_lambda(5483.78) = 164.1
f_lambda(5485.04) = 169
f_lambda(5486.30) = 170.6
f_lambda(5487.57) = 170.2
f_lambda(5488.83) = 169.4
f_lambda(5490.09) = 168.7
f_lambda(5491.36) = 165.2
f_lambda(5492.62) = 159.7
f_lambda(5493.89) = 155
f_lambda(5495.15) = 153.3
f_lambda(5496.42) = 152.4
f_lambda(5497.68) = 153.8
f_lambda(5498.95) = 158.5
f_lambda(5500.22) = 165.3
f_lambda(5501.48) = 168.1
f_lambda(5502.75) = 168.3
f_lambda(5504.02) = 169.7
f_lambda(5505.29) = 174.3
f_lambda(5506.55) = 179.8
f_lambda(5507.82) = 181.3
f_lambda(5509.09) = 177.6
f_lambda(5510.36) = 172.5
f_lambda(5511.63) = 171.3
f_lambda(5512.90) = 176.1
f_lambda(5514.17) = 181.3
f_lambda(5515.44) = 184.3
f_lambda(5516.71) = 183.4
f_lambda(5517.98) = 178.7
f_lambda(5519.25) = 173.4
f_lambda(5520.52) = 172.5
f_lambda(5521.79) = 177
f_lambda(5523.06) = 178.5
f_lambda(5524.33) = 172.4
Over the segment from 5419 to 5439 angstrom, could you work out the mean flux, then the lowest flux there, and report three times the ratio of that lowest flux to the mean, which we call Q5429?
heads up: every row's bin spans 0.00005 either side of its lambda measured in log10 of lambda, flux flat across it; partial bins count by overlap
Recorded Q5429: 2.75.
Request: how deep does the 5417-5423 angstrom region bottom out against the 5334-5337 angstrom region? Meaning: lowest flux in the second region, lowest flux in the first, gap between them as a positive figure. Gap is 8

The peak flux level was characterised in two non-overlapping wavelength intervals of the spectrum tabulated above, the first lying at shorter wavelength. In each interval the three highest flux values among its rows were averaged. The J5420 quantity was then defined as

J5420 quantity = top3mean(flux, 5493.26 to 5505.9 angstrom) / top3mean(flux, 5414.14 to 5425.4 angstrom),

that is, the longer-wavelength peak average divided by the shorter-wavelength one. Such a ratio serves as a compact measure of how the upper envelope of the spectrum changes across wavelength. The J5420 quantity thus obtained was 0.978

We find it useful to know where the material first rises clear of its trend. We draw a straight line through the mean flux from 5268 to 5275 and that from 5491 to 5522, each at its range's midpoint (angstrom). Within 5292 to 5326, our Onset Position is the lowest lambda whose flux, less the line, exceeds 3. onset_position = 5300.05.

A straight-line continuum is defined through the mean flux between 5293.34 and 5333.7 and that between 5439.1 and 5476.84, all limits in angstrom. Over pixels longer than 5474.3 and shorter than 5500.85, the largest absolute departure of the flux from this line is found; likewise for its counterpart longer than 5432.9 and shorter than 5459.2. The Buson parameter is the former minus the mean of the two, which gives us -1.9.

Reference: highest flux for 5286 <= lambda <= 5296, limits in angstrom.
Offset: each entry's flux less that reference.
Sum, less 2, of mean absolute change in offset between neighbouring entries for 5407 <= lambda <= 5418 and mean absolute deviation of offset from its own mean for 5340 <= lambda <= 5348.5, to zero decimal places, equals 4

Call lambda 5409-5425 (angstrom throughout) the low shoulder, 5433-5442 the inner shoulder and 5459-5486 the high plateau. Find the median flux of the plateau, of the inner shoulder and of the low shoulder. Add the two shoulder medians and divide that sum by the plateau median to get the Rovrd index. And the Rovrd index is 2.29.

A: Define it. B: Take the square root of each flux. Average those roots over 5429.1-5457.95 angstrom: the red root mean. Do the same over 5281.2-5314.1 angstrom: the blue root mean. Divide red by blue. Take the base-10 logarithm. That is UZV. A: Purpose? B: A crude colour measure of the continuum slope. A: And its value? 0.013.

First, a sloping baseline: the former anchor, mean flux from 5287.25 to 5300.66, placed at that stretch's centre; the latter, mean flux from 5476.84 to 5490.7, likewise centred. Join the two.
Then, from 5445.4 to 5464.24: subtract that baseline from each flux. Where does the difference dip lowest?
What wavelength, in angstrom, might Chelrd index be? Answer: 5459.84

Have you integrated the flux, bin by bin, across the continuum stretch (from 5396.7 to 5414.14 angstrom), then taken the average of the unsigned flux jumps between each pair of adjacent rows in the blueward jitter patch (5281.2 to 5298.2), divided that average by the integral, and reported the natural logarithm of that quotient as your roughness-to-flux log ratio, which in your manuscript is -6.68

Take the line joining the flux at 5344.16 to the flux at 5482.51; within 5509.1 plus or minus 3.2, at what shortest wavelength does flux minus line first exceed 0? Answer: 5506.55 angstrom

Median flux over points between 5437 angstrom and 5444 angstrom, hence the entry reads 160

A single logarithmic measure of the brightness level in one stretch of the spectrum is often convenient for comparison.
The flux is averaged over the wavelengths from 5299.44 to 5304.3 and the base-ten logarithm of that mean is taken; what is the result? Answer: 2.21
